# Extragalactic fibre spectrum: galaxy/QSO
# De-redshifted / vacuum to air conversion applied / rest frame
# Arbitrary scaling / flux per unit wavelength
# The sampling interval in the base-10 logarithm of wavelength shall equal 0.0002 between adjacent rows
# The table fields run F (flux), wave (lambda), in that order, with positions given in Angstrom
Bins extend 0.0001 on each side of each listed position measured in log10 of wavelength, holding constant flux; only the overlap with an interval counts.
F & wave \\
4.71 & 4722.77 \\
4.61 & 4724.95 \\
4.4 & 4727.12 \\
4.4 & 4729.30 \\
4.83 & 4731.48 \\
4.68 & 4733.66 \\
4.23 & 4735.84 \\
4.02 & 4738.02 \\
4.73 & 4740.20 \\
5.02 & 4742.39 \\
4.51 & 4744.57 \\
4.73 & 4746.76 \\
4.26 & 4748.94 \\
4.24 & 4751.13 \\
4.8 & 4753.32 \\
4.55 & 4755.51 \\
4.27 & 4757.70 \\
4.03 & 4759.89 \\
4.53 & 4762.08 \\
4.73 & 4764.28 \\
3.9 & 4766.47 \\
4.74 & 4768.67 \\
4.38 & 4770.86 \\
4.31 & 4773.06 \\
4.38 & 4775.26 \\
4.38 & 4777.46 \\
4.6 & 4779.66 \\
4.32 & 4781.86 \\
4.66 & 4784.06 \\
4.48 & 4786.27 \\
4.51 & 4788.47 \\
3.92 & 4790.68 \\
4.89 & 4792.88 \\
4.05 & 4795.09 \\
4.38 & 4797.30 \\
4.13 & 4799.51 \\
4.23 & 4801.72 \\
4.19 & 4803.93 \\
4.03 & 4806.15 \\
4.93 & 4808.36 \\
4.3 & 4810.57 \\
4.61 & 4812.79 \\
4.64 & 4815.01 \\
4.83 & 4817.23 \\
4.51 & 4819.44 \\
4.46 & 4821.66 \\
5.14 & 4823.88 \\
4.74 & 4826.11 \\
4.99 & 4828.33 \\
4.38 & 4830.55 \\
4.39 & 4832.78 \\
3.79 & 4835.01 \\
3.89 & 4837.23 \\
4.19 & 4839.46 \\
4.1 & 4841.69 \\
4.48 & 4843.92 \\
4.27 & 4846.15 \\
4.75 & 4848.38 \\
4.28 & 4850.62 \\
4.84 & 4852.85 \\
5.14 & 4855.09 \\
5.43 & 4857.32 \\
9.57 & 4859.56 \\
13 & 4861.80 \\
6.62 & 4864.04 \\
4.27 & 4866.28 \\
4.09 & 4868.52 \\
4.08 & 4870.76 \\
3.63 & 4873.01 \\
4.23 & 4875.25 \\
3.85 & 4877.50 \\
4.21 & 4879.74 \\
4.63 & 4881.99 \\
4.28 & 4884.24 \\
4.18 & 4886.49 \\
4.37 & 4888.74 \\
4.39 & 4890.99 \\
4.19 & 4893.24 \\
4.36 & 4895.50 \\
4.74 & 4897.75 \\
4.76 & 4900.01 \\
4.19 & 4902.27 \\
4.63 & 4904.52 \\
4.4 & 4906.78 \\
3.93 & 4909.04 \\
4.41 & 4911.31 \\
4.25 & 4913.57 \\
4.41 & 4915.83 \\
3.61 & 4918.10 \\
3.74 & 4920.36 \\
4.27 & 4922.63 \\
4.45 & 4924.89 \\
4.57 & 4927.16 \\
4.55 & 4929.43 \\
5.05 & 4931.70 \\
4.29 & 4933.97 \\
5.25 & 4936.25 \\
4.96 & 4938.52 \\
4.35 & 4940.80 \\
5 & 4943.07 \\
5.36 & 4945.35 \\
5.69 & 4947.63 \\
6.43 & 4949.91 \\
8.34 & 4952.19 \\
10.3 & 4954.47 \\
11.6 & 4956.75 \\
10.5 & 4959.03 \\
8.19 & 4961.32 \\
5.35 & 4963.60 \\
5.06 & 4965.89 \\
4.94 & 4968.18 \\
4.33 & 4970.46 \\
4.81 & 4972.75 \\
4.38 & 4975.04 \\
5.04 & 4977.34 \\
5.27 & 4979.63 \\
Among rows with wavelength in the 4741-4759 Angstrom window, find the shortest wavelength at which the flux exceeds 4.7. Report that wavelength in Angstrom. 4742.39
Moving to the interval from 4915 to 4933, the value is 4931.70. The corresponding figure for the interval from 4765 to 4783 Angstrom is 4768.67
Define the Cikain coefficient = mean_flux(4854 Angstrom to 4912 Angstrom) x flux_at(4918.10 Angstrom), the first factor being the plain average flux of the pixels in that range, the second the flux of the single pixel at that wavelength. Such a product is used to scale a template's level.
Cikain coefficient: 18.0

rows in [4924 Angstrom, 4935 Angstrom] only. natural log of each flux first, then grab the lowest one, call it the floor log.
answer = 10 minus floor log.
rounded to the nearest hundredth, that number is 8.54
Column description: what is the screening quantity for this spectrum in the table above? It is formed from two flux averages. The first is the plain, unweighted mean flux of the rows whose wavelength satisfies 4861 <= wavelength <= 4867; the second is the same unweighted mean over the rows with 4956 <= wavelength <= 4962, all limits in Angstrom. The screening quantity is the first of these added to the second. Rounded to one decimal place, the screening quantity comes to 18.1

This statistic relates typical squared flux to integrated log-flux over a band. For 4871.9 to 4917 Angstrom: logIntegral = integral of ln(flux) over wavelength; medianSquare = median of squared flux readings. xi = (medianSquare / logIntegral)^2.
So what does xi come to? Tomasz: 0.081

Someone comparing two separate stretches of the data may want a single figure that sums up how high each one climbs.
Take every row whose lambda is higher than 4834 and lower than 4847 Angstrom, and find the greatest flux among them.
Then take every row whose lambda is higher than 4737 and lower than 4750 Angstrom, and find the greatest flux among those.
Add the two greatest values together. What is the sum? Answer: 9.5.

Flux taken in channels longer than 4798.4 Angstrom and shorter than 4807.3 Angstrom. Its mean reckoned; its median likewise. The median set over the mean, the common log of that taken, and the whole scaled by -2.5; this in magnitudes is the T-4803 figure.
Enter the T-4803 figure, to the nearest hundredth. 0.00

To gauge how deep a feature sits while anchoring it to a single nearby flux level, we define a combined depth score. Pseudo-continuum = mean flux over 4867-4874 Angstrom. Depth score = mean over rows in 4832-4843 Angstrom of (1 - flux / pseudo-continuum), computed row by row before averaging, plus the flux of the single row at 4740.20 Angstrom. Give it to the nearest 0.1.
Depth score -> 4.7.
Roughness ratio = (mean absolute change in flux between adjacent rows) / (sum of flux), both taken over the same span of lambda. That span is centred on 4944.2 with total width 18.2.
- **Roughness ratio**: 0.0154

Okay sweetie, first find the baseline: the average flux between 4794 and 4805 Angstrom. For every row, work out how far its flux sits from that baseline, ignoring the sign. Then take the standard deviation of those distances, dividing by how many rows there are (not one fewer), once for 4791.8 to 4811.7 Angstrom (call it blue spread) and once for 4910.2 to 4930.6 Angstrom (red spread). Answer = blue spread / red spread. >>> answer 1.6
